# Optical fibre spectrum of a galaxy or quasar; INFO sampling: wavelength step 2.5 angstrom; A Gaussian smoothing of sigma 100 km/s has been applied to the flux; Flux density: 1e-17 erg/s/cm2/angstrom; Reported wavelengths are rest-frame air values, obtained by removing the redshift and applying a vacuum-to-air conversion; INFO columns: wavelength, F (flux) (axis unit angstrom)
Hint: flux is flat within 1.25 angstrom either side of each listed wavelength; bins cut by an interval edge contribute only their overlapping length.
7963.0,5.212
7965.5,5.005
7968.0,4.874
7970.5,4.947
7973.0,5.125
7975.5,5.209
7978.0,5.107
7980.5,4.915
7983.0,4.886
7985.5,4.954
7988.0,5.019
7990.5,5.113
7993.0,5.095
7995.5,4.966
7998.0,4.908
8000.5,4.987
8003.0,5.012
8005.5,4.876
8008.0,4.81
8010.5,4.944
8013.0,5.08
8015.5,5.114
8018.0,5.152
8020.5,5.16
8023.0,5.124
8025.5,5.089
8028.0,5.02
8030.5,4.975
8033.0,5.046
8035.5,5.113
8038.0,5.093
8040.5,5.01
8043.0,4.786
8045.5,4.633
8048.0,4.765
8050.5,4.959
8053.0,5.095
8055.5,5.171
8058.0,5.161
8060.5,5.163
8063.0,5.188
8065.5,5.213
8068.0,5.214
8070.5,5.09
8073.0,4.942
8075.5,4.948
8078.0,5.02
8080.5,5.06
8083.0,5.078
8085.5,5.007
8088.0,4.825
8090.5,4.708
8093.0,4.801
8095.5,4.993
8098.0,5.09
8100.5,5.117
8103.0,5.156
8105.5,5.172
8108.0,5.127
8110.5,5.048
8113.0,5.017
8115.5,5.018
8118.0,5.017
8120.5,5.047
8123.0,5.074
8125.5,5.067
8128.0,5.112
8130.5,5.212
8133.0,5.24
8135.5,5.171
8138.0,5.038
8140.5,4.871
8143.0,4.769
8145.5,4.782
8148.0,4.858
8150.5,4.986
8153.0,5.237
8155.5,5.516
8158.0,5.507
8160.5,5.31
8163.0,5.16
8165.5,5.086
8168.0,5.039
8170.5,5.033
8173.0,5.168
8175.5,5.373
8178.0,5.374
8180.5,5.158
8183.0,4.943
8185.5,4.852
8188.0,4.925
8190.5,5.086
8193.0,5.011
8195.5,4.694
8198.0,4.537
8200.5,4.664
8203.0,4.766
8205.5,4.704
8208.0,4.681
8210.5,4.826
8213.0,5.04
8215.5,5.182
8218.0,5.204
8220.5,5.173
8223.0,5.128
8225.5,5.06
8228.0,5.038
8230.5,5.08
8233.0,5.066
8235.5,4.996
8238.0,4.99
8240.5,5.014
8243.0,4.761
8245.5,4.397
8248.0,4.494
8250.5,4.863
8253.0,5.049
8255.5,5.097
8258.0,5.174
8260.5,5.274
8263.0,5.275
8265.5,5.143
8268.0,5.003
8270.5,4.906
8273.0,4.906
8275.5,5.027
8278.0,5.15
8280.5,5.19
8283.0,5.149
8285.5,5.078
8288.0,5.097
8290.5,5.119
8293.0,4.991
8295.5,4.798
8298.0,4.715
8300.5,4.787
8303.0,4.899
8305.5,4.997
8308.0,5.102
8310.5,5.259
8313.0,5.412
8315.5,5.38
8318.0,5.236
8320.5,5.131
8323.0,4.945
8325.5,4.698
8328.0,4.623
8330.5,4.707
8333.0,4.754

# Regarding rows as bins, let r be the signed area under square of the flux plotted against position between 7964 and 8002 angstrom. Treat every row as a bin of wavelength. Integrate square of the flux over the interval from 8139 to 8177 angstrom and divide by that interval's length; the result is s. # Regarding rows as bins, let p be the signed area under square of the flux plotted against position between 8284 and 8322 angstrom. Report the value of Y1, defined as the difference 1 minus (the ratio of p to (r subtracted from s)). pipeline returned 2.05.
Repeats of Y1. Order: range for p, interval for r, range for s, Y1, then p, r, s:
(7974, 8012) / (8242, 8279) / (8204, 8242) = 2.06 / 946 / 916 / 25.1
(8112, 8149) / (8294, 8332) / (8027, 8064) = 2.02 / 933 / 944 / 25.1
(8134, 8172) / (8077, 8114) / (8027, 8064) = 2.09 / 987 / 931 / 25.1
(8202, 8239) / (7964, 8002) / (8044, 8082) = 2.00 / 925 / 954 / 25.4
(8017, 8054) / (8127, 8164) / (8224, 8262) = 1.98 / 926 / 971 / 24.7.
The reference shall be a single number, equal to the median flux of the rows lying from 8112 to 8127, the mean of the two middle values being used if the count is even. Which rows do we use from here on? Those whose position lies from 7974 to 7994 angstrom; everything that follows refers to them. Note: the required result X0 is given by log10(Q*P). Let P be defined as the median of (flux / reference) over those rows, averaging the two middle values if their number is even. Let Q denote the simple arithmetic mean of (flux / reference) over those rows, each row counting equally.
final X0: 0.00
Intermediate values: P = 1.00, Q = 1.00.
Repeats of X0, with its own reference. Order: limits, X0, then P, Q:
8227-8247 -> -0.01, 0.99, 0.98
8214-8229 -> 0.02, 1.02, 1.02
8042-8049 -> -0.05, 0.95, 0.94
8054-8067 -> 0.02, 1.03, 1.03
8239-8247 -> -0.05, 0.95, 0.94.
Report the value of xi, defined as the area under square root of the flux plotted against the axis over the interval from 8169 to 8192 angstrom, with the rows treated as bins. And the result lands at 51.9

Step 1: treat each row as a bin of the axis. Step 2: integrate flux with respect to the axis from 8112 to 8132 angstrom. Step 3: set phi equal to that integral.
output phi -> 101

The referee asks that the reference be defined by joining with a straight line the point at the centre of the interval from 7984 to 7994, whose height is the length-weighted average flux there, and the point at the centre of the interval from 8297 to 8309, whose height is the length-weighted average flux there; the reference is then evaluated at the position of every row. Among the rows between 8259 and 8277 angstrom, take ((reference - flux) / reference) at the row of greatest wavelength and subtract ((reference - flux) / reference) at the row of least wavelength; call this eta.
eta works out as 0.05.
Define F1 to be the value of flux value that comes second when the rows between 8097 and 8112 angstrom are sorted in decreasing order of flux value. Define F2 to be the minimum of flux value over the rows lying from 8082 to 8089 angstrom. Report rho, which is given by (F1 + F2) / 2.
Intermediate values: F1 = 5.156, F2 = 4.825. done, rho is 4.99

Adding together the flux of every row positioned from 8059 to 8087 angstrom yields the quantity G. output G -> 56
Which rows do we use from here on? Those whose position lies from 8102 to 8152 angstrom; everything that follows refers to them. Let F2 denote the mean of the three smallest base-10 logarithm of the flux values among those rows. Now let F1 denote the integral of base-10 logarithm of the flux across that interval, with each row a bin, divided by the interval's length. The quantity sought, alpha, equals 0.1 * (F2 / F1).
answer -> 0.0970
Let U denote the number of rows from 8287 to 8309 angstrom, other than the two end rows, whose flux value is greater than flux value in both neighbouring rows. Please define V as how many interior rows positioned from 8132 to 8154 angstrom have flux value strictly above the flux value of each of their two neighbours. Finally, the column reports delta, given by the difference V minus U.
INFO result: -1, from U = 1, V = 0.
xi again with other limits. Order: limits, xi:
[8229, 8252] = 50.7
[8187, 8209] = 48.1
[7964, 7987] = 51.5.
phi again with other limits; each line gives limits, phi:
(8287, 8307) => 99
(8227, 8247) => 98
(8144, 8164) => 103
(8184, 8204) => 96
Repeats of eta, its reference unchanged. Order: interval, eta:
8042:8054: -0.06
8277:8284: 0.00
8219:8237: 0.03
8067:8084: 0.03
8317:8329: 0.12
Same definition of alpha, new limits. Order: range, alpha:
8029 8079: 0.0962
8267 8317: 0.0965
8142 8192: 0.0962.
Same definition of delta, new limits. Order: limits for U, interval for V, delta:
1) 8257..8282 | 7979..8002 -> 0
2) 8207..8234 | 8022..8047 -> -1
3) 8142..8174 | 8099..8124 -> 1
